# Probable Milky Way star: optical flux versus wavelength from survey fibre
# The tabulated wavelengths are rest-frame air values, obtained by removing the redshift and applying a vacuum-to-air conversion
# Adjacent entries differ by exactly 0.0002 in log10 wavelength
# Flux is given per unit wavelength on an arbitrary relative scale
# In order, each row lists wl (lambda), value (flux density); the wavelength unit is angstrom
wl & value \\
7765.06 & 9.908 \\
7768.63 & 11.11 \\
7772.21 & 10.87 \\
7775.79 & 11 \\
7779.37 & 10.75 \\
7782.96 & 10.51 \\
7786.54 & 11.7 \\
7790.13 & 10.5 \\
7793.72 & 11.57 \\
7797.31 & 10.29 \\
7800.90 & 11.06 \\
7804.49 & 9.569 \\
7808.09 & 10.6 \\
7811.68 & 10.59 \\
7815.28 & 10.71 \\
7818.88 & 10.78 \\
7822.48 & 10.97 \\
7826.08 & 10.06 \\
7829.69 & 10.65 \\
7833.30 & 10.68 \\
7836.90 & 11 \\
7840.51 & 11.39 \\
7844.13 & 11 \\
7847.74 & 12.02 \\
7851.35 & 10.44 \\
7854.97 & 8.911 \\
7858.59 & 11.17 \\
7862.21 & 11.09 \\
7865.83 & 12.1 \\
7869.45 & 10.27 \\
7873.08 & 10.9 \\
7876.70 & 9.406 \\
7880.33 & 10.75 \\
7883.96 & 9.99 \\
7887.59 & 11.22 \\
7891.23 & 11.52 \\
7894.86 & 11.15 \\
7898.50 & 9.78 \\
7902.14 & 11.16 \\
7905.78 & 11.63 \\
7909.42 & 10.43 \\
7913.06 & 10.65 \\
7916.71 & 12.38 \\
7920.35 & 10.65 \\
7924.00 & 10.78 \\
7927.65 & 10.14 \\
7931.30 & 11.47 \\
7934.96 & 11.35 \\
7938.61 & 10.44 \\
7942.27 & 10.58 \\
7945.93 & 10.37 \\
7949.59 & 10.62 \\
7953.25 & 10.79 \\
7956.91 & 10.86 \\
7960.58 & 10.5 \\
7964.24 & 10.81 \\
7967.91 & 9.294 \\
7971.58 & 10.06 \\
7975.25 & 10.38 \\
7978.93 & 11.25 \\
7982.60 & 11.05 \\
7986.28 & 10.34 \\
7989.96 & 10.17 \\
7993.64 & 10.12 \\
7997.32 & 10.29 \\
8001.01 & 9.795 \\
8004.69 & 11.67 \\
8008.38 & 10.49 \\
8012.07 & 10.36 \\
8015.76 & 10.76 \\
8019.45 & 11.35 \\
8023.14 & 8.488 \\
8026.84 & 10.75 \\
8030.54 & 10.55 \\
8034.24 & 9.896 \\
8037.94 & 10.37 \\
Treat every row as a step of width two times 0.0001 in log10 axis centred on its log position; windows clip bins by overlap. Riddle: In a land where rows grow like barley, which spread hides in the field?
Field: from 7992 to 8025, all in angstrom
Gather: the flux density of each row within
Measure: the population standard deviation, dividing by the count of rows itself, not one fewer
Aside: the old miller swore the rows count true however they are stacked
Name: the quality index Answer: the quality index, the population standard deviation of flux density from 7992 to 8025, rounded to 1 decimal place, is 0.9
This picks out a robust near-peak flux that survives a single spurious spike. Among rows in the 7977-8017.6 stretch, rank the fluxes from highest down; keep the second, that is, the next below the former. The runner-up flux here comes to 11.25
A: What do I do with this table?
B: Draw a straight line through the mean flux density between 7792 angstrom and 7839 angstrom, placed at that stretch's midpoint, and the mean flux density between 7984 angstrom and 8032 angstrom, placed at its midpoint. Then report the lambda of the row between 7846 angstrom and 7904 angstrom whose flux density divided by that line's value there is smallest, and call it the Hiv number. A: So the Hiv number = 7854.97 angstrom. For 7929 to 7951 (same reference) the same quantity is 7945.93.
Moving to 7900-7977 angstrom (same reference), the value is 7967.91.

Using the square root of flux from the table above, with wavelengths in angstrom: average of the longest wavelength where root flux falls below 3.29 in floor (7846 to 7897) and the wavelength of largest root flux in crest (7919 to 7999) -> 7907.6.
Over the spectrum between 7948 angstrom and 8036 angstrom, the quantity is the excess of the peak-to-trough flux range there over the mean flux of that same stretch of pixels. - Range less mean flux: -7.26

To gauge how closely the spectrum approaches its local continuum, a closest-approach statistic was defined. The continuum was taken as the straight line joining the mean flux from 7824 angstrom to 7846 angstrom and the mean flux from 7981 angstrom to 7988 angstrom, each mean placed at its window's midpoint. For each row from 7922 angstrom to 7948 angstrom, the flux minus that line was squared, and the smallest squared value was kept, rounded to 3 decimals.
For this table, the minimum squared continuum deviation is 0.002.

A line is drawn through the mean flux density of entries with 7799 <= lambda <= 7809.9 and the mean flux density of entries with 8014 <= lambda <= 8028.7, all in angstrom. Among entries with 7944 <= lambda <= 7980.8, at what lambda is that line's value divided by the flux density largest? 7967.91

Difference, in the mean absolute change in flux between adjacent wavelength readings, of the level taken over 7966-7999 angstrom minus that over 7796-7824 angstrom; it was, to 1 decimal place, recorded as -0.1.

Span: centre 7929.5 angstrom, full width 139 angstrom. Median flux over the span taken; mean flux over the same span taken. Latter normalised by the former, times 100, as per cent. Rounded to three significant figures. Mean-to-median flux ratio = 101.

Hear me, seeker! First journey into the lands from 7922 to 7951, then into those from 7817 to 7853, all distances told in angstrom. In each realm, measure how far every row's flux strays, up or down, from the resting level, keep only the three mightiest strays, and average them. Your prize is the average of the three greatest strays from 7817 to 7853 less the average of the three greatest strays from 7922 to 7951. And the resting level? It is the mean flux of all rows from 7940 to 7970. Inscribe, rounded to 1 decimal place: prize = 0.3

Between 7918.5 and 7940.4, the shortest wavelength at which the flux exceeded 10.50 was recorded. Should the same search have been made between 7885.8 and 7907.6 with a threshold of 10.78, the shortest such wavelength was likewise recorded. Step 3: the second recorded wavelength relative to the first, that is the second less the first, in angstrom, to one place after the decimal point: -32.8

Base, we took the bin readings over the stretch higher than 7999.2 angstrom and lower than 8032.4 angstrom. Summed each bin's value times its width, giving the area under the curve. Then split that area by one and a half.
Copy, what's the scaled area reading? 232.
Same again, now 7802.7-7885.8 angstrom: 590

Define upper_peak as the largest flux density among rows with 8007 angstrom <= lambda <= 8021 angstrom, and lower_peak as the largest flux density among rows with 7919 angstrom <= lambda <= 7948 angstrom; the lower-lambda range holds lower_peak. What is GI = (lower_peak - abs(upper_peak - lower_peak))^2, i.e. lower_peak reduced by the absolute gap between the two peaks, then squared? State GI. 129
